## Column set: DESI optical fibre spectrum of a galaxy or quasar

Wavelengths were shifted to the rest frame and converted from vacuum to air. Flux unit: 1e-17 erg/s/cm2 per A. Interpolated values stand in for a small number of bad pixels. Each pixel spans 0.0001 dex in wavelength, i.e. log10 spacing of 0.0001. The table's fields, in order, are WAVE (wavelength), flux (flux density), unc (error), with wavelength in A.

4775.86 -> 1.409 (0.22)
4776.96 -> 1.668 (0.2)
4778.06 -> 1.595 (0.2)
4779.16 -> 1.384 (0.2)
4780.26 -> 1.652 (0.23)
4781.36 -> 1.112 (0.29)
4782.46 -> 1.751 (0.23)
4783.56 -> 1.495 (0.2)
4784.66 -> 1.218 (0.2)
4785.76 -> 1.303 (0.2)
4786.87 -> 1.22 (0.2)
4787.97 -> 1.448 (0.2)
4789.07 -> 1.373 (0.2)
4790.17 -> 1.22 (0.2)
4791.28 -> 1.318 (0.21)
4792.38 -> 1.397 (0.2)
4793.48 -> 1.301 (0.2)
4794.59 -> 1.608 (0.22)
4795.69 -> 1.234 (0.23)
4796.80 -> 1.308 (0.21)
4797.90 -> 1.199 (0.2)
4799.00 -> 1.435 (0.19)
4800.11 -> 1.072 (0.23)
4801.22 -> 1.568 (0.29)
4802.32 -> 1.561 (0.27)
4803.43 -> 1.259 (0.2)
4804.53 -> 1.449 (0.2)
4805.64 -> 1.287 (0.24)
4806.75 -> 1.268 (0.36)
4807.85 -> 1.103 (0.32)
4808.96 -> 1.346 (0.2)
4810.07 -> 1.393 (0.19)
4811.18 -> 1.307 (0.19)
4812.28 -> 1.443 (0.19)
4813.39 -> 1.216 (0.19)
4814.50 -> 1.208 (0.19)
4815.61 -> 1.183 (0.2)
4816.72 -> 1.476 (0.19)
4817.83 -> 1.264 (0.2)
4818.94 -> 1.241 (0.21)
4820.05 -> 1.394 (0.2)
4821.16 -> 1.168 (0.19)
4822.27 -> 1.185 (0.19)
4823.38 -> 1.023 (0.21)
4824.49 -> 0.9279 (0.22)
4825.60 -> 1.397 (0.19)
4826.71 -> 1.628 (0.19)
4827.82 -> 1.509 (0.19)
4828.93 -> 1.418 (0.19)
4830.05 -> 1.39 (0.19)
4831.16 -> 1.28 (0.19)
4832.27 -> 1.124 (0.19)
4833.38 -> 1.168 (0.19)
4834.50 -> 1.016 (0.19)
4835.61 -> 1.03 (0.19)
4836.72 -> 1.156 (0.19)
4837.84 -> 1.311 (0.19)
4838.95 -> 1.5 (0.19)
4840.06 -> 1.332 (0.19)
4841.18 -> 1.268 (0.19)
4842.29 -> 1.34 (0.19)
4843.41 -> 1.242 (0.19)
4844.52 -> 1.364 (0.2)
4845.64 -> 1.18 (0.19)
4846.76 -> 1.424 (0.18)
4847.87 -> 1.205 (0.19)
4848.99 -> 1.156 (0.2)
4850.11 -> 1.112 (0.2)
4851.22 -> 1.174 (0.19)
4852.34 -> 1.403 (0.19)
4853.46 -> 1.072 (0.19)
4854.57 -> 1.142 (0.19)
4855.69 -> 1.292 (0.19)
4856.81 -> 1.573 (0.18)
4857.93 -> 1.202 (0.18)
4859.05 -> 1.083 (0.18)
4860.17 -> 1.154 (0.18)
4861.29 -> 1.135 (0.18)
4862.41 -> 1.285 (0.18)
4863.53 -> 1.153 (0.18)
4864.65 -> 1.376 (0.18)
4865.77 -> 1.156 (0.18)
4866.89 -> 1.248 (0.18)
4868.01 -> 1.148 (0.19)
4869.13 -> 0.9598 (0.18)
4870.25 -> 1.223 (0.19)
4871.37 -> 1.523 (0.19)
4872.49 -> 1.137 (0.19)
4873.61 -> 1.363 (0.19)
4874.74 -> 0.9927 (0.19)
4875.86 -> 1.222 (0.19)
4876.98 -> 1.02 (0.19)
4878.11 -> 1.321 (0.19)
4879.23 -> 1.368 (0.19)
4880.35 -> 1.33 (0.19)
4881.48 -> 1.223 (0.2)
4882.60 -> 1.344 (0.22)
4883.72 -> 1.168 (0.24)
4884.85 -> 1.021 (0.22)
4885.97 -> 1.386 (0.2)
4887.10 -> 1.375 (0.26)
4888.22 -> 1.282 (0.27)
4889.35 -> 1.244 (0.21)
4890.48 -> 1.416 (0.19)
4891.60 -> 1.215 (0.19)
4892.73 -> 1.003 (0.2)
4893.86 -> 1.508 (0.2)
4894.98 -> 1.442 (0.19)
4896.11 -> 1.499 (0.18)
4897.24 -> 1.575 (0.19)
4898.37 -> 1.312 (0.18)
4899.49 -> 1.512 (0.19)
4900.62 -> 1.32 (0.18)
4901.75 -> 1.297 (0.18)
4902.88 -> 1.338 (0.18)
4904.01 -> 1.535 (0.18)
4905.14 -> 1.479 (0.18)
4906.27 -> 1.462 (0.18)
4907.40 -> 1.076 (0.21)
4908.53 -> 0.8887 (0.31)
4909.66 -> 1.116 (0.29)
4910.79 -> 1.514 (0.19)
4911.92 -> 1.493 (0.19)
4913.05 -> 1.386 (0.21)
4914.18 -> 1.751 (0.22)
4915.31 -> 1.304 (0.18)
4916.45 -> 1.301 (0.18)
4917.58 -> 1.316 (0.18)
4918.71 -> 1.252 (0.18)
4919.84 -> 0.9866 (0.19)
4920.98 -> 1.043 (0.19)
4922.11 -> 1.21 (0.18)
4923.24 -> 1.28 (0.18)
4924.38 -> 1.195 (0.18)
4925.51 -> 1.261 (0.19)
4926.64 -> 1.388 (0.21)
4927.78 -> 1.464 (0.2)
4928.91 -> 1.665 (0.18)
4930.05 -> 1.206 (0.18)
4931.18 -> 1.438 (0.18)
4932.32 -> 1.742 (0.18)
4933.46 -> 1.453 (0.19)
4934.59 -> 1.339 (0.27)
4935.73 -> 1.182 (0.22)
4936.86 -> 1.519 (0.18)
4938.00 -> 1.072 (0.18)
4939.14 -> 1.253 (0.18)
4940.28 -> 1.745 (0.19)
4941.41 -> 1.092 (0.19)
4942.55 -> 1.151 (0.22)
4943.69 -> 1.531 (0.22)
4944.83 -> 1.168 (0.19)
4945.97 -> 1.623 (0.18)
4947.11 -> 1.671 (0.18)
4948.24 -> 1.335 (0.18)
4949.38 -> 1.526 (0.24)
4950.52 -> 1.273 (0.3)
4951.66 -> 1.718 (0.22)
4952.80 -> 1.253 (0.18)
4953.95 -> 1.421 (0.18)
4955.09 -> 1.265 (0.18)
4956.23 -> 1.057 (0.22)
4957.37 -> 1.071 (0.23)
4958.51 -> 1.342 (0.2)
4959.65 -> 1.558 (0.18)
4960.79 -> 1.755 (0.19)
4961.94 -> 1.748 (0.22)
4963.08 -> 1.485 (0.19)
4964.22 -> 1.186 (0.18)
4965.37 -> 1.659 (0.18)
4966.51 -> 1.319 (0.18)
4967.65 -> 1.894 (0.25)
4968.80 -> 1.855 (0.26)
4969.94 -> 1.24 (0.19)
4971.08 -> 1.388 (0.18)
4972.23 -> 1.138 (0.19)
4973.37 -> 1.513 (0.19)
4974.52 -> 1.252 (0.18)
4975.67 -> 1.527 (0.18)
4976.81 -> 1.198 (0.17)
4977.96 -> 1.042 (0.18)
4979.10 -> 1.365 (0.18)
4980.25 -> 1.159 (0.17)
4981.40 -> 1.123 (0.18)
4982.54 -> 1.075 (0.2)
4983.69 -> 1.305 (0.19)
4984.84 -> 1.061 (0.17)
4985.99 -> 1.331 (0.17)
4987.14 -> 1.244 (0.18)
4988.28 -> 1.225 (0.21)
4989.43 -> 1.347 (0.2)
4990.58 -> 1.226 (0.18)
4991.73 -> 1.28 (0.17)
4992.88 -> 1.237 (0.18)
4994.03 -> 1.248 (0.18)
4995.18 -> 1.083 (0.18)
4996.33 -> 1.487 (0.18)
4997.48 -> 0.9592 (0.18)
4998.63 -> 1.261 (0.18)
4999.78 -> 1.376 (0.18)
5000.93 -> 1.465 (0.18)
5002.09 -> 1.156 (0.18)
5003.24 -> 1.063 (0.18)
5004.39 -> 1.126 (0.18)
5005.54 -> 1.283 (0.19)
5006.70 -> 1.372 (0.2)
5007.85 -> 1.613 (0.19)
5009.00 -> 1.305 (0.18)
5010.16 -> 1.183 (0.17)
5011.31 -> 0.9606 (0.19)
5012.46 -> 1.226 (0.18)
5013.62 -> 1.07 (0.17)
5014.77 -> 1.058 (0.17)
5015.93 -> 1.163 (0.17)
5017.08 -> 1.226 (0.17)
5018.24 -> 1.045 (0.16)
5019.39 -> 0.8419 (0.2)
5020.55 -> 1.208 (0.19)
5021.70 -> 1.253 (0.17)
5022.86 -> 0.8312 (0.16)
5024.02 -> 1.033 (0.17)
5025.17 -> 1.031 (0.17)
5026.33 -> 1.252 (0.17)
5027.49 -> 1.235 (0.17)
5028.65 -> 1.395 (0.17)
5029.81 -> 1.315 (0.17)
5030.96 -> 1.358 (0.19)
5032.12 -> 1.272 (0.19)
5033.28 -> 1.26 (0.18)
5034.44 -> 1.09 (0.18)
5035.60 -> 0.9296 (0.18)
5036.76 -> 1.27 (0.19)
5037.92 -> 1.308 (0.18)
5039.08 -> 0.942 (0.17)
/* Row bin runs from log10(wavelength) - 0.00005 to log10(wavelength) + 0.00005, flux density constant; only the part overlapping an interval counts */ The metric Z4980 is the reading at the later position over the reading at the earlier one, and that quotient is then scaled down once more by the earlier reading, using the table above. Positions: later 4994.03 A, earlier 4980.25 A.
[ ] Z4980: 0.93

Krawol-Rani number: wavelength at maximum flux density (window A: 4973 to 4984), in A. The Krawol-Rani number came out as 4975.67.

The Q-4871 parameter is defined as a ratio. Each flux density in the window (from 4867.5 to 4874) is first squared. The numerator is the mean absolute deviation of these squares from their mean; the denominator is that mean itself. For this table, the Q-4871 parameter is 0.24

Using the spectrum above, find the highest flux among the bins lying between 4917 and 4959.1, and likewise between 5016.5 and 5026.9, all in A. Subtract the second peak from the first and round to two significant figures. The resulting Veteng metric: 0.49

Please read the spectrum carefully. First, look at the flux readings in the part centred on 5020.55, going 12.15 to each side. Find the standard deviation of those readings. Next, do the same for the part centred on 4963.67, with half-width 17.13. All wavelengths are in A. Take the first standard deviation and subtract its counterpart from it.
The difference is -0.084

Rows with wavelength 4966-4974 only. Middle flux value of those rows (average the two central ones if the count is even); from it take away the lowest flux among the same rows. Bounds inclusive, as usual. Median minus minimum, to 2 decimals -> 0.25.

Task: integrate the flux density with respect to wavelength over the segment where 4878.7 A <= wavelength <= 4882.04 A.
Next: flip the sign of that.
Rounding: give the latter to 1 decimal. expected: -4.4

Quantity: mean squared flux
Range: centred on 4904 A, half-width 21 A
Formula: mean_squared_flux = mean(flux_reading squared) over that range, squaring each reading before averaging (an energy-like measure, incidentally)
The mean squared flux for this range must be 1.75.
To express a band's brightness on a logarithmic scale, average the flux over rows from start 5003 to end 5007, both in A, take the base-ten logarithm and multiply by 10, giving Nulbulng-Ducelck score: 0.83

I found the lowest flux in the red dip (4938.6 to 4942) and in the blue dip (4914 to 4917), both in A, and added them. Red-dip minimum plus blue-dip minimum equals 2.39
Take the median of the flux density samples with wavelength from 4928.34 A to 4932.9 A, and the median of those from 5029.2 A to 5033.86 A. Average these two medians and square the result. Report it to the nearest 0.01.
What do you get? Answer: 2.02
